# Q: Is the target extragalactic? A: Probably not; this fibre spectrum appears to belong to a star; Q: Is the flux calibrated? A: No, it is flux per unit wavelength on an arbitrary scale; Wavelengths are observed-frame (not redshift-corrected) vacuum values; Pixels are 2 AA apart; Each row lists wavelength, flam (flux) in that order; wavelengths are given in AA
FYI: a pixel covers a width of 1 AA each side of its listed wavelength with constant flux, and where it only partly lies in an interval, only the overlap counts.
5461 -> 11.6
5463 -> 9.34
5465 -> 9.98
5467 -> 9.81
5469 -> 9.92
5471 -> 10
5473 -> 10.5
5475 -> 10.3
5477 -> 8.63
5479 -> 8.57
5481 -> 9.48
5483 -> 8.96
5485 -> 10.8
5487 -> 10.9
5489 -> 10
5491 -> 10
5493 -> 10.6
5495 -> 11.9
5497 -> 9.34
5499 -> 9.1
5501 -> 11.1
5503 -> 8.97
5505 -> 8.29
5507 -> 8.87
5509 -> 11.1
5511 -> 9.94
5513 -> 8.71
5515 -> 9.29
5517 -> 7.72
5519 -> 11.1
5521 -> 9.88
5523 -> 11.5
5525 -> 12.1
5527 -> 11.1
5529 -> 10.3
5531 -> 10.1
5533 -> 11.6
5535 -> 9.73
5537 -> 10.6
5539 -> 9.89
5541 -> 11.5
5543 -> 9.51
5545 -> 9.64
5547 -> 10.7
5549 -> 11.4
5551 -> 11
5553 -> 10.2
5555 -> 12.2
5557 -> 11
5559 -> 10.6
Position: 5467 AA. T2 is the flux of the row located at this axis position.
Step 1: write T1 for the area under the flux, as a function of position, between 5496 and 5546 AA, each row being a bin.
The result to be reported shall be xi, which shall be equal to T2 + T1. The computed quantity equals 512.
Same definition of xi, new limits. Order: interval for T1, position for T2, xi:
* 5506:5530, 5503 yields 252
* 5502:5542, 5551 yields 416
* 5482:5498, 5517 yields 173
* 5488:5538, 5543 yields 515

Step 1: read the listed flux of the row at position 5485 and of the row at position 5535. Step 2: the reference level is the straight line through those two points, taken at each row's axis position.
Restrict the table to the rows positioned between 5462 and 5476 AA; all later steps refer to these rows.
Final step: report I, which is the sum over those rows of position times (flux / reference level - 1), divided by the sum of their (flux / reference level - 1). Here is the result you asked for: 5467.7 AA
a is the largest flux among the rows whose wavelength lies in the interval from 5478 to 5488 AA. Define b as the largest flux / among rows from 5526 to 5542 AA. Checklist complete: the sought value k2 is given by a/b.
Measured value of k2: 0.94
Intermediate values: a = 10.9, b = 11.6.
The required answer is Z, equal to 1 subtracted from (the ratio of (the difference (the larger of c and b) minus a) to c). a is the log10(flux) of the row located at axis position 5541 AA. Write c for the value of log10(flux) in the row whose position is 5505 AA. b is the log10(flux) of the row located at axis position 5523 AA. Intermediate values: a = 1.06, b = 1.06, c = 0.92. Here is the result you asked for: -1.00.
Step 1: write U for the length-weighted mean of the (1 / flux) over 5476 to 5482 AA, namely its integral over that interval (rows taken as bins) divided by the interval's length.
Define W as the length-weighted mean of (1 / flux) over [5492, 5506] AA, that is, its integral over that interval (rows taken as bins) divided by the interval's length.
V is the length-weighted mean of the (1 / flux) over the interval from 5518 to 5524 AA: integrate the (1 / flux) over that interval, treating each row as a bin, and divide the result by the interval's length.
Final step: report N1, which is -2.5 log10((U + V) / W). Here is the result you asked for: -0.75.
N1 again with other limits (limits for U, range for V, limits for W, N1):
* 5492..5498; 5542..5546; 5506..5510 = -0.74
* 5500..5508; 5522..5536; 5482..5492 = -0.77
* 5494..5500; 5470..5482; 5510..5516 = -0.70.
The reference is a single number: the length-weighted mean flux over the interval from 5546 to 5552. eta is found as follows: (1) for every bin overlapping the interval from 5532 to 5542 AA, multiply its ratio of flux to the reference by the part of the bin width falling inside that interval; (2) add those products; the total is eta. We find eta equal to 9.7 AA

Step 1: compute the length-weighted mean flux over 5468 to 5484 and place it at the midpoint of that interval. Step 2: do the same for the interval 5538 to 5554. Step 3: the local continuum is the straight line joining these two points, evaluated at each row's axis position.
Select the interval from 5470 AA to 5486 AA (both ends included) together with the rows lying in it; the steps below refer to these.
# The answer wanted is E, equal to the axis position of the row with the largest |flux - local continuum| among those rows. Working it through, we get 5485 AA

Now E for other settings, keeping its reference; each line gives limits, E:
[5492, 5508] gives 5495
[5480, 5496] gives 5495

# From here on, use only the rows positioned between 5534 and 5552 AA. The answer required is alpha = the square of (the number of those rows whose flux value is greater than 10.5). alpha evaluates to 25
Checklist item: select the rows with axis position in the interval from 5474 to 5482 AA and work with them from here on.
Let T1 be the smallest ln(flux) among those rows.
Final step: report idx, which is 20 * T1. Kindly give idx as 43.0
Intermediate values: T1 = 2.15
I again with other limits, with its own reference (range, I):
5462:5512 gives 5482.0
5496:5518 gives 5508.0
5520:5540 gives 5528.9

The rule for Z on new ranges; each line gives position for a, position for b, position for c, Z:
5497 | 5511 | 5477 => -0.97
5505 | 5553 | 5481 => -0.91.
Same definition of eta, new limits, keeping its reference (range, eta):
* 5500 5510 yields 8.8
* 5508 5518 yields 8.5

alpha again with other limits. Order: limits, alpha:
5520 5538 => 25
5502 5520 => 4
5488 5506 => 9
